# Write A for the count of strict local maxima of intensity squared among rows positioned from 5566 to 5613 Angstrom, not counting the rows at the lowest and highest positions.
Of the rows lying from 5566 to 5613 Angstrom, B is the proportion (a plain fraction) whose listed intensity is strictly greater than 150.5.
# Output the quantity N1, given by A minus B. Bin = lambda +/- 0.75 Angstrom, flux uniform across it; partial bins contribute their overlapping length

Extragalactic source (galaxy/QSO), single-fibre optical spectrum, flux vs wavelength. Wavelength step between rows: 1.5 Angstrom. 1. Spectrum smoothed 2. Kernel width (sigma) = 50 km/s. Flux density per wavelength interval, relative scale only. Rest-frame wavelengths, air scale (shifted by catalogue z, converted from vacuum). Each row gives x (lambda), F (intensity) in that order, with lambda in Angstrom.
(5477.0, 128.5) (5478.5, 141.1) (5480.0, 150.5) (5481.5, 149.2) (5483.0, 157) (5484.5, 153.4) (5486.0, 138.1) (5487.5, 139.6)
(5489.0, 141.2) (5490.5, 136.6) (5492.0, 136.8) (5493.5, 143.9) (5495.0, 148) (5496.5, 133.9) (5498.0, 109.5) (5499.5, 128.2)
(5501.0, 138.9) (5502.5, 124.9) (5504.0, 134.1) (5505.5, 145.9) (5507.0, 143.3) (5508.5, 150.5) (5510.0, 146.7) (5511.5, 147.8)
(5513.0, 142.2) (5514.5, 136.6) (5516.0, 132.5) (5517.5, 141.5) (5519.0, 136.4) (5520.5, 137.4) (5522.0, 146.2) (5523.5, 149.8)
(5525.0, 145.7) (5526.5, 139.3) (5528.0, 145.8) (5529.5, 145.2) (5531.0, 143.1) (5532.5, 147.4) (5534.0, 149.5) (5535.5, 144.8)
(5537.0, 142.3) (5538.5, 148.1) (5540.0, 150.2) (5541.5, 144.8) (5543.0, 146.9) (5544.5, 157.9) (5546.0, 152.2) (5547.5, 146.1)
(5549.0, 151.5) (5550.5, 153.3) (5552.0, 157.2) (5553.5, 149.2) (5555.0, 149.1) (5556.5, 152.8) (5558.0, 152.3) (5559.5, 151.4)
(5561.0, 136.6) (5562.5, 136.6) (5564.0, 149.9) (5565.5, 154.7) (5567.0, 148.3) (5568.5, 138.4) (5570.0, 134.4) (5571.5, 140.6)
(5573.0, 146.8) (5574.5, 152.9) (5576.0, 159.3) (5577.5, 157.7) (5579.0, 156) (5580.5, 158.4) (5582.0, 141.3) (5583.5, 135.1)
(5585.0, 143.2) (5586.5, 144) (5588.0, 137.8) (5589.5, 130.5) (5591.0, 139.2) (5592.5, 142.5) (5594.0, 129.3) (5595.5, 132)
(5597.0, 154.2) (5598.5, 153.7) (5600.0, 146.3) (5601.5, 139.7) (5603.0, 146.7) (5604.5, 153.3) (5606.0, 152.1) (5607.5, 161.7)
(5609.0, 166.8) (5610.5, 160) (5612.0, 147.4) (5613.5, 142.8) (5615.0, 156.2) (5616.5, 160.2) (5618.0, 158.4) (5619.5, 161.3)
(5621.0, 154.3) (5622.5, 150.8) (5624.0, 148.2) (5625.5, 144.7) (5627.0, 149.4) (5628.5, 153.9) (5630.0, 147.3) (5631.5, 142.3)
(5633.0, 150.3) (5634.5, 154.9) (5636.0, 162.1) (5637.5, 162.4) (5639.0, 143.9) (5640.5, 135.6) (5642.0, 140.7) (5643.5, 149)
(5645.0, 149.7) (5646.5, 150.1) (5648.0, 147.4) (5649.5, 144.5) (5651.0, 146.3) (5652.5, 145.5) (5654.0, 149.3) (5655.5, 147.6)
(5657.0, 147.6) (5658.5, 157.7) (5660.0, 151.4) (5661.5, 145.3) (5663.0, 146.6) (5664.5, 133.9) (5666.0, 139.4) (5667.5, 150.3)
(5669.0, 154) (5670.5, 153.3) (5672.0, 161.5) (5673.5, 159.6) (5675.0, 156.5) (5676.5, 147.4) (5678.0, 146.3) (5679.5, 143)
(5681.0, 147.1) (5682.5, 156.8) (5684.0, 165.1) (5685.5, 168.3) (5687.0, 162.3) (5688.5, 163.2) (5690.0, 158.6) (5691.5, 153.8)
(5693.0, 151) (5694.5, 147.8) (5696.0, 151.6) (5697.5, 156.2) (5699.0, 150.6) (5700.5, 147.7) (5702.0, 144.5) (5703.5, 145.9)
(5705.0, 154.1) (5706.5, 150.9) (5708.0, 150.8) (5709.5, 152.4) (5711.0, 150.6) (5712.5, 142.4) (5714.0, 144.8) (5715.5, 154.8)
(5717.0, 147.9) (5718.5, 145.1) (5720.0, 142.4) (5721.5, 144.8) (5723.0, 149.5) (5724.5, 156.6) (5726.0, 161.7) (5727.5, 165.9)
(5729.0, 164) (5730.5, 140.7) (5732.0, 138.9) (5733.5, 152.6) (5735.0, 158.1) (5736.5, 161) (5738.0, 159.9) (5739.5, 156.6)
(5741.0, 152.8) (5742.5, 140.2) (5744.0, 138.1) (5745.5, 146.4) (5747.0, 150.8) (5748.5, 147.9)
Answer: 6.6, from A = 7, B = 0.39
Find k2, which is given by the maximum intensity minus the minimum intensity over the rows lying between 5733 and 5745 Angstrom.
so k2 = 23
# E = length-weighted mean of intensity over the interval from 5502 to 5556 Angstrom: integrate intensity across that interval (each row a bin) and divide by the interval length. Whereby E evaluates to 145.3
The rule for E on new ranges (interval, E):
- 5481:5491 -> 145.1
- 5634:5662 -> 149.0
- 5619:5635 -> 150.4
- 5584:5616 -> 146.7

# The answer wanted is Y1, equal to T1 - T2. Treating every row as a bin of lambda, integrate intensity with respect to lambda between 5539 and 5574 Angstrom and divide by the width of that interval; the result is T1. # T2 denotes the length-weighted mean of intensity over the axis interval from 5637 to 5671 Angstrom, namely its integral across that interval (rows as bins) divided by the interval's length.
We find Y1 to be 0.6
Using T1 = 148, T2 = 147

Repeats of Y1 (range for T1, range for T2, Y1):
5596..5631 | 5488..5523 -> 13.9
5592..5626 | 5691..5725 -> 1.3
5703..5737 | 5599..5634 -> -0.9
